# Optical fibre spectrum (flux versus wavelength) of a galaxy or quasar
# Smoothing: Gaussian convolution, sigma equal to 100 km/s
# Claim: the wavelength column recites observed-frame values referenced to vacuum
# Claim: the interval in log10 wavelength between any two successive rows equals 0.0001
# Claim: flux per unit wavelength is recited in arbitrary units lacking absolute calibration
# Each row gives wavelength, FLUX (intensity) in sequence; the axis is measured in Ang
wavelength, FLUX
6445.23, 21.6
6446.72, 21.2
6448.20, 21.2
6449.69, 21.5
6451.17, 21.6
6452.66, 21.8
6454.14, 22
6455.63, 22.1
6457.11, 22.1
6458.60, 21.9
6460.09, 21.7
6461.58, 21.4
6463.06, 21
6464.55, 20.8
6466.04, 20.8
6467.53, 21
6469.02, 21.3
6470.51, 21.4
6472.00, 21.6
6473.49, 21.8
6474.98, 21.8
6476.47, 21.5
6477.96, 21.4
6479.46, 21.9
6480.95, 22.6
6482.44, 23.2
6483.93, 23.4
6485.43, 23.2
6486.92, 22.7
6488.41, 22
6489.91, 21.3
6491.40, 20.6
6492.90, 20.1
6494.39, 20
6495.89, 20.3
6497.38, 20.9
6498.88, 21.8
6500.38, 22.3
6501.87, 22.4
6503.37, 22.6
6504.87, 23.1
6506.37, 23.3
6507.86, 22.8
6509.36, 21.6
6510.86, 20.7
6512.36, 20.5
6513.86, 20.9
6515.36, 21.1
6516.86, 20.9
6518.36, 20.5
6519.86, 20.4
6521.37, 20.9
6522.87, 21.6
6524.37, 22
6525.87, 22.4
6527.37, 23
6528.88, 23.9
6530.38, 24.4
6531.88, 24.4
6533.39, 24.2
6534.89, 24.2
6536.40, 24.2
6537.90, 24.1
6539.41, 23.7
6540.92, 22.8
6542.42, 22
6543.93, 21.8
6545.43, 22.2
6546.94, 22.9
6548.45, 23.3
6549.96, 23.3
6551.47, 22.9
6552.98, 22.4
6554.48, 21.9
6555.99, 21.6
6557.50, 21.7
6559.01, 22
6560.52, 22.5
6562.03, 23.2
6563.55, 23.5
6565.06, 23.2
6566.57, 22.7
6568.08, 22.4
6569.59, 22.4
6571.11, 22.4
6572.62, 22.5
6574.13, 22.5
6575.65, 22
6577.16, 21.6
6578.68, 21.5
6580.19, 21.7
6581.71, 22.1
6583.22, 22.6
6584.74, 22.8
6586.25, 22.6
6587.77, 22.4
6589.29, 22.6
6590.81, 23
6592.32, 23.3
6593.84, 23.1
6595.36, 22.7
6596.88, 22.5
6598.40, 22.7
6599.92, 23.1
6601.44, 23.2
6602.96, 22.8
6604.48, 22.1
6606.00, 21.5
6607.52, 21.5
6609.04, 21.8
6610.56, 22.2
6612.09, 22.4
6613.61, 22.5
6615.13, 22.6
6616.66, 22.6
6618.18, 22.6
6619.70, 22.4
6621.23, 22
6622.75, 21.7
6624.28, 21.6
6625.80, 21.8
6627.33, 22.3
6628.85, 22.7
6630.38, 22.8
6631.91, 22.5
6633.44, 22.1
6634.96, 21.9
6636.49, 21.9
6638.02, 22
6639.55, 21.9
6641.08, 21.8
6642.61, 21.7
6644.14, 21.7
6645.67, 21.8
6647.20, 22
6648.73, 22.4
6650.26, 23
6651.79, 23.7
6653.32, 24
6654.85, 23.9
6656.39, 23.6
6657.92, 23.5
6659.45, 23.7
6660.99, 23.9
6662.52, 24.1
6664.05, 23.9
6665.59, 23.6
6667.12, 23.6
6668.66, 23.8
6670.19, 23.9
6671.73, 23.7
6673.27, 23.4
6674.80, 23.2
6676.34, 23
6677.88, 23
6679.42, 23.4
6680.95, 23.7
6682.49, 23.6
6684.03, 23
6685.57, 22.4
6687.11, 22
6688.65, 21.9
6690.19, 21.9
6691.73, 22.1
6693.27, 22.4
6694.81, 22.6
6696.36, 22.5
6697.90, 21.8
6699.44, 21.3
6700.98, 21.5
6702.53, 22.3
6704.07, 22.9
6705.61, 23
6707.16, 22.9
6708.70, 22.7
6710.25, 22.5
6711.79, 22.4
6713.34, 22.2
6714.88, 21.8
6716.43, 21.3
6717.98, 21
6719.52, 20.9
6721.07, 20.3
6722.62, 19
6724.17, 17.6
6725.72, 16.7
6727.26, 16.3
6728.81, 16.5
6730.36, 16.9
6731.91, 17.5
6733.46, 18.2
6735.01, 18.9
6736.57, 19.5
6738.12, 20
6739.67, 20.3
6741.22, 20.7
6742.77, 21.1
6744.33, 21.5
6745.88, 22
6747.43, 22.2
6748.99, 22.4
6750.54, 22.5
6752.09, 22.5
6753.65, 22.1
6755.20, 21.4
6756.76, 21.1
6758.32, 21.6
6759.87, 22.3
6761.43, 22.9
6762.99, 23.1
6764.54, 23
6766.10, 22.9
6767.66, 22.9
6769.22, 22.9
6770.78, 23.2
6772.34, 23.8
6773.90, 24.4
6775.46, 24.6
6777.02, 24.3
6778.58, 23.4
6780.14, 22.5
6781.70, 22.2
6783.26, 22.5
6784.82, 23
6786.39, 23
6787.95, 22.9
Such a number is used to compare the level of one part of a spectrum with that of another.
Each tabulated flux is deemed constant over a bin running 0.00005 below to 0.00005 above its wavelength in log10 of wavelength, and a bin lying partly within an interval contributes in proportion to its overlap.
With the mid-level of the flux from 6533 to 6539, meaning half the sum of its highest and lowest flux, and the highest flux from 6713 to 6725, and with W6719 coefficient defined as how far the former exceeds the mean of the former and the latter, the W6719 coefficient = 1.0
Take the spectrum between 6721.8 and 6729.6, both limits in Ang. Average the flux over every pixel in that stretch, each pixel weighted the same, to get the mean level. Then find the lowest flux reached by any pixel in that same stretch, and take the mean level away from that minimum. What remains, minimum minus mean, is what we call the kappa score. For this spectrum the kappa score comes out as -0.9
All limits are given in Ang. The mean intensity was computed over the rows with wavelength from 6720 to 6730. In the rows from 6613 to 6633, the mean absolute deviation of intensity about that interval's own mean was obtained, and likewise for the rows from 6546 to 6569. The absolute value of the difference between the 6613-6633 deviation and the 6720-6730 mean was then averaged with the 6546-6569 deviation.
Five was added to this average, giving 14.0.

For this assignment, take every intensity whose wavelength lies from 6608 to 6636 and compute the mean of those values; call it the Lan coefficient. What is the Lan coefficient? 22.2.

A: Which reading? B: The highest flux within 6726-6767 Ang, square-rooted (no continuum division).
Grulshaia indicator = 4.806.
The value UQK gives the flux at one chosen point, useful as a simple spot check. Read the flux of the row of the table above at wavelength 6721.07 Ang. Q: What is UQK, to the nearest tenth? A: 20.3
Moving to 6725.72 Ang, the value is 16.7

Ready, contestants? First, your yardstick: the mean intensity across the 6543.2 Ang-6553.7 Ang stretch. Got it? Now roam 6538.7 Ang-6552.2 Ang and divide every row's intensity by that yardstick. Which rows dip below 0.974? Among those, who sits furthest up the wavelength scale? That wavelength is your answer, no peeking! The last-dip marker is 6543.93 Ang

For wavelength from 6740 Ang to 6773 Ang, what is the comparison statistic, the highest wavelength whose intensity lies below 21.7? 6758.32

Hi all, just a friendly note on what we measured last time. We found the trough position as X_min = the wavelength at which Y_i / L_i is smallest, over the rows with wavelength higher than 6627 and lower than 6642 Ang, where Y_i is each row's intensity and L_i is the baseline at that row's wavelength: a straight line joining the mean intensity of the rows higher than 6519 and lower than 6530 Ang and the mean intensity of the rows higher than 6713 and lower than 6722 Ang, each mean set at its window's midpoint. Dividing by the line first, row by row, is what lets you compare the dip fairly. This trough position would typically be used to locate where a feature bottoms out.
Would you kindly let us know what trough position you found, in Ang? 6641.08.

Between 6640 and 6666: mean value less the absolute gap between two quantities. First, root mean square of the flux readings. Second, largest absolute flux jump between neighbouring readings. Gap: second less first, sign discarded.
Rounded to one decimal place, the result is 0.7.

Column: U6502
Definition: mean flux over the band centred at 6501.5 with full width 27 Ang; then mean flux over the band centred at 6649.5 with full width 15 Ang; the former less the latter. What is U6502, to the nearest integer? -1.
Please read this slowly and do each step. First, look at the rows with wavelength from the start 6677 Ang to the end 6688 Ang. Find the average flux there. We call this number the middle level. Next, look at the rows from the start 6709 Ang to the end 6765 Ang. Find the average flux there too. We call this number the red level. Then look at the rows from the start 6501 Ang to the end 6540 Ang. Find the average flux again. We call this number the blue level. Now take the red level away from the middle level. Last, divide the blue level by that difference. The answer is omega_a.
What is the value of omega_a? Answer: 9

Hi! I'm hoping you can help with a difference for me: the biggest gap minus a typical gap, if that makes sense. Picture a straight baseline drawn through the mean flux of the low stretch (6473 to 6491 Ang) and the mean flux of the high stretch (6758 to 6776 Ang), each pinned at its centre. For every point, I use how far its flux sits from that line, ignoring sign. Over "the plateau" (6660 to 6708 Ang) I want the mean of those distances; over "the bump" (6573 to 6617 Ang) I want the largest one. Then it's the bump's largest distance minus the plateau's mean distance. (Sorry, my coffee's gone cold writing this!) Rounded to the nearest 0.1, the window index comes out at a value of 0.4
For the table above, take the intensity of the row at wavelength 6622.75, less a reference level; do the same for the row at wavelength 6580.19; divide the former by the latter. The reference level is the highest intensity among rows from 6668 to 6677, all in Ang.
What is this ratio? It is 1.00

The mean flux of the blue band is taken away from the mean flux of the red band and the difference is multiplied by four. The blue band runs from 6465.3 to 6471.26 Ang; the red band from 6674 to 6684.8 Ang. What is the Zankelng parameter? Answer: 8.6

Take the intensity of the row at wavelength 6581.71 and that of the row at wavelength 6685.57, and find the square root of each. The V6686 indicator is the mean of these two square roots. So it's 4.72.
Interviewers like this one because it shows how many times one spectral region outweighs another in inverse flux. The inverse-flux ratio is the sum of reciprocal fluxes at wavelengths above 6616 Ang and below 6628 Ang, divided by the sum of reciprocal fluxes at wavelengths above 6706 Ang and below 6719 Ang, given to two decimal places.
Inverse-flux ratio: 1.00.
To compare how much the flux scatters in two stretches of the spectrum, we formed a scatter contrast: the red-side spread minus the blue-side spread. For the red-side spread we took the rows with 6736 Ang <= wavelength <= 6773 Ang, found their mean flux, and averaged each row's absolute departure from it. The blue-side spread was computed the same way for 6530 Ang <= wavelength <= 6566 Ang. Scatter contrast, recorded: 0.11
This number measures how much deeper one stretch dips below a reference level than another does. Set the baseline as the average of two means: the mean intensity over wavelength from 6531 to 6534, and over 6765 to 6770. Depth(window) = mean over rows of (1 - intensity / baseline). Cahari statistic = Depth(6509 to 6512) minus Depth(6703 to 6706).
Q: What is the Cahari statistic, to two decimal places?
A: 0.08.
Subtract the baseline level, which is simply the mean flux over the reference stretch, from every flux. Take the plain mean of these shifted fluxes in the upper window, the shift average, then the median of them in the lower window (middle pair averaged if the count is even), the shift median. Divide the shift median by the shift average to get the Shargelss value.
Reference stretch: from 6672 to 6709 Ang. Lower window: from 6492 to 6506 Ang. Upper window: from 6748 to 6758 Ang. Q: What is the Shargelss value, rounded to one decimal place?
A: 1.3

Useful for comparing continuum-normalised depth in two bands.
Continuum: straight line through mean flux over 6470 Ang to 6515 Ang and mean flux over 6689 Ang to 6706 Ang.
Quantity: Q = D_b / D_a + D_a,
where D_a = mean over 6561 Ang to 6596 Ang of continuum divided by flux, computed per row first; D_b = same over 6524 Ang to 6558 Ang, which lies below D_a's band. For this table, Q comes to 1.95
